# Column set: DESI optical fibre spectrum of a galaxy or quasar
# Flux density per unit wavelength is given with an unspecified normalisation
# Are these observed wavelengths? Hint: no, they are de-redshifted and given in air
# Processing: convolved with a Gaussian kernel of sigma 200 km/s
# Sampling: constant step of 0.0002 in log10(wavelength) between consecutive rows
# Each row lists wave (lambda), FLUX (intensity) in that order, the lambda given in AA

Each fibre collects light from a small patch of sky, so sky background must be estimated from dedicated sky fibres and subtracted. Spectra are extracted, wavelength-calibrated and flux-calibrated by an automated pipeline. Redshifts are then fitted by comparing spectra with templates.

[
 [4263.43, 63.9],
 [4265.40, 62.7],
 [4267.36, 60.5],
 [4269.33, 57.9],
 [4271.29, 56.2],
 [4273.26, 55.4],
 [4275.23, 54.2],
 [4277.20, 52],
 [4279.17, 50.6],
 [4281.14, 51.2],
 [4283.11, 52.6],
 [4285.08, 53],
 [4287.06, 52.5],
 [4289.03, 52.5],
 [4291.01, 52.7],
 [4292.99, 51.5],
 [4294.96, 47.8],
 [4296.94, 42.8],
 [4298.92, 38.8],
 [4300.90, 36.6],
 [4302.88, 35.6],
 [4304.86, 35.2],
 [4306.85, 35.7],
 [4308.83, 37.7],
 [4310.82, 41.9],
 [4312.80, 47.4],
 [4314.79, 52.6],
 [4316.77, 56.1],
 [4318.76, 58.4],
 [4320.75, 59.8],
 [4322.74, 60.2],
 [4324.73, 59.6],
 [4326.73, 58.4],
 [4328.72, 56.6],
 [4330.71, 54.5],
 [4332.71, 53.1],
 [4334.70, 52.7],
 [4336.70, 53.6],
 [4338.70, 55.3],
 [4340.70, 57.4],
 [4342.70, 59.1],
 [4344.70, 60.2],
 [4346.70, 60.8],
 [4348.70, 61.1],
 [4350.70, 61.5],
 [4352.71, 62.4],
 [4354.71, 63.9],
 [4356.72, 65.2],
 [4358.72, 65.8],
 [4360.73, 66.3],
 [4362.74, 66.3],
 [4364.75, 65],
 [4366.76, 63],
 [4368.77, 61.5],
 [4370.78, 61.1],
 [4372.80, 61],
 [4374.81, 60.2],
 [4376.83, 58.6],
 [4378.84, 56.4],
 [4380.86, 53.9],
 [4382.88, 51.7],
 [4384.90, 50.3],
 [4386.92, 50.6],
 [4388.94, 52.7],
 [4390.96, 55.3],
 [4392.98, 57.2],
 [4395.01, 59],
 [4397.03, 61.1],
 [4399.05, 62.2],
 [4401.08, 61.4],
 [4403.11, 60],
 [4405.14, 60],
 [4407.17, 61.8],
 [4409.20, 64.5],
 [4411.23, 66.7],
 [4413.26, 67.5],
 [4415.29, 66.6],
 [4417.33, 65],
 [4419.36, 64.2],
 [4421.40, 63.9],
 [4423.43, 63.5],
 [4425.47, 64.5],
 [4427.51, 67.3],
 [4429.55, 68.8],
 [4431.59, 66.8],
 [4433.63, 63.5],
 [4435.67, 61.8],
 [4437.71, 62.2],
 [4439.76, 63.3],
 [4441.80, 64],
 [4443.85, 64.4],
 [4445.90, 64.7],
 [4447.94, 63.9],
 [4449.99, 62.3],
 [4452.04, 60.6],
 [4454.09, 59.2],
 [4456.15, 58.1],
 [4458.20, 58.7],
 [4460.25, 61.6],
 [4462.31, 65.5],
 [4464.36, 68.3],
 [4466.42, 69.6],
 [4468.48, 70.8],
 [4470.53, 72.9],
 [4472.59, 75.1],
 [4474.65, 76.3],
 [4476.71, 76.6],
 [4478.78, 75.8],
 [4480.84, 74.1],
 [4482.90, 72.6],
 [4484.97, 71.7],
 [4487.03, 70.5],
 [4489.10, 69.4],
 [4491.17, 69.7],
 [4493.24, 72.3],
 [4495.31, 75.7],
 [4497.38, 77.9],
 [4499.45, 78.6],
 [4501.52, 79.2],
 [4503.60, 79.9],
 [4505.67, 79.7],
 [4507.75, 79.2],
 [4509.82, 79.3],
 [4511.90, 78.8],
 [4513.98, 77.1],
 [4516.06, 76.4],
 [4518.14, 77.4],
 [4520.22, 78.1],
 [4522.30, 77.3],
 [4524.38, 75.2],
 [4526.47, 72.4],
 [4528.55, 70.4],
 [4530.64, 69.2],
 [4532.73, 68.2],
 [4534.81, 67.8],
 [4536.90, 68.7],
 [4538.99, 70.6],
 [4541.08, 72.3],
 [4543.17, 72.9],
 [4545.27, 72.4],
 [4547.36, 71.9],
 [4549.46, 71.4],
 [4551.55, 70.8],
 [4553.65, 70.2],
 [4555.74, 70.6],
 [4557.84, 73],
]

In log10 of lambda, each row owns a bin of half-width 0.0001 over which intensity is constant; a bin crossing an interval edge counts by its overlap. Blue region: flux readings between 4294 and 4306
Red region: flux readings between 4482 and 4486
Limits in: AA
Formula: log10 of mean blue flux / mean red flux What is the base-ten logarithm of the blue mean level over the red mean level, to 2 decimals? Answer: -0.26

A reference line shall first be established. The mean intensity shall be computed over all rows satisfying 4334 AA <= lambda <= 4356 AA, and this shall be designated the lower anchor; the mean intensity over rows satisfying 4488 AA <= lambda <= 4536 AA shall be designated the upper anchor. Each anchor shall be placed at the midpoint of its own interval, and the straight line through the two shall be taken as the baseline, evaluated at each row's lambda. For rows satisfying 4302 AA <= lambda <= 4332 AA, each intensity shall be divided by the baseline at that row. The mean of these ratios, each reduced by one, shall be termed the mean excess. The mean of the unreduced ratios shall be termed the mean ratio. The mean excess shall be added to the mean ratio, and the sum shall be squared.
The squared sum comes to 0.60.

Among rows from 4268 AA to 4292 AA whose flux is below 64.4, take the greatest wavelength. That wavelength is 4291.01 AA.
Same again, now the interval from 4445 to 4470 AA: 4460.25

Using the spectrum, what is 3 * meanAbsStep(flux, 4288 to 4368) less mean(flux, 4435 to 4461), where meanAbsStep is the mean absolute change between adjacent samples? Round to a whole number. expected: -57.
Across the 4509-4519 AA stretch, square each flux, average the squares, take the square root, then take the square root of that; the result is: 8.8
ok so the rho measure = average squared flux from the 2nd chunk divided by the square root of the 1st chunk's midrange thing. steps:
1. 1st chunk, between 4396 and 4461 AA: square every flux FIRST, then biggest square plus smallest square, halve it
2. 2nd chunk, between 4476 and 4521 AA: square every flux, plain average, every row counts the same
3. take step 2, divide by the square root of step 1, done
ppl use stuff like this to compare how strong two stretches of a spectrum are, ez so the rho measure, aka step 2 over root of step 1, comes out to 91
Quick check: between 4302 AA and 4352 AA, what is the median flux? 56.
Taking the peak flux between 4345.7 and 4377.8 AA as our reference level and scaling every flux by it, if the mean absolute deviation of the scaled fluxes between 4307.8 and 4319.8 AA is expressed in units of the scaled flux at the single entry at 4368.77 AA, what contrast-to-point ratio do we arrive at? 0.109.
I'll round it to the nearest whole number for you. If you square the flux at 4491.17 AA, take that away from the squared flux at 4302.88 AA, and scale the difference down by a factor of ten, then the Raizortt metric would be -359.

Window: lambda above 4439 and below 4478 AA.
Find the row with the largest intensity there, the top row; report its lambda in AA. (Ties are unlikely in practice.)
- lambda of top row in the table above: 4476.71 AA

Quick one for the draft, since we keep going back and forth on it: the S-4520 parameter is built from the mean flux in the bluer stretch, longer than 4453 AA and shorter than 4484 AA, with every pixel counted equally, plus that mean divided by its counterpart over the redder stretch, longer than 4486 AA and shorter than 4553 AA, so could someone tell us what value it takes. 70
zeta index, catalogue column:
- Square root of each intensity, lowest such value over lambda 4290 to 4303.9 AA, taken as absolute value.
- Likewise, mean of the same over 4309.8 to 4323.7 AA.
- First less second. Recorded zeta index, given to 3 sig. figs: -1.35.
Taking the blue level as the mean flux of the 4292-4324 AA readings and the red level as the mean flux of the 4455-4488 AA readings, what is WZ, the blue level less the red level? -24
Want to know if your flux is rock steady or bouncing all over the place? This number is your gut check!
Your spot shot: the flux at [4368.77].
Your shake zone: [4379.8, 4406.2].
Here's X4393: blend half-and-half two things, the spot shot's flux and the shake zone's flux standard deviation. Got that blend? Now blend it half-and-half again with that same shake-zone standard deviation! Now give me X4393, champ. 19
